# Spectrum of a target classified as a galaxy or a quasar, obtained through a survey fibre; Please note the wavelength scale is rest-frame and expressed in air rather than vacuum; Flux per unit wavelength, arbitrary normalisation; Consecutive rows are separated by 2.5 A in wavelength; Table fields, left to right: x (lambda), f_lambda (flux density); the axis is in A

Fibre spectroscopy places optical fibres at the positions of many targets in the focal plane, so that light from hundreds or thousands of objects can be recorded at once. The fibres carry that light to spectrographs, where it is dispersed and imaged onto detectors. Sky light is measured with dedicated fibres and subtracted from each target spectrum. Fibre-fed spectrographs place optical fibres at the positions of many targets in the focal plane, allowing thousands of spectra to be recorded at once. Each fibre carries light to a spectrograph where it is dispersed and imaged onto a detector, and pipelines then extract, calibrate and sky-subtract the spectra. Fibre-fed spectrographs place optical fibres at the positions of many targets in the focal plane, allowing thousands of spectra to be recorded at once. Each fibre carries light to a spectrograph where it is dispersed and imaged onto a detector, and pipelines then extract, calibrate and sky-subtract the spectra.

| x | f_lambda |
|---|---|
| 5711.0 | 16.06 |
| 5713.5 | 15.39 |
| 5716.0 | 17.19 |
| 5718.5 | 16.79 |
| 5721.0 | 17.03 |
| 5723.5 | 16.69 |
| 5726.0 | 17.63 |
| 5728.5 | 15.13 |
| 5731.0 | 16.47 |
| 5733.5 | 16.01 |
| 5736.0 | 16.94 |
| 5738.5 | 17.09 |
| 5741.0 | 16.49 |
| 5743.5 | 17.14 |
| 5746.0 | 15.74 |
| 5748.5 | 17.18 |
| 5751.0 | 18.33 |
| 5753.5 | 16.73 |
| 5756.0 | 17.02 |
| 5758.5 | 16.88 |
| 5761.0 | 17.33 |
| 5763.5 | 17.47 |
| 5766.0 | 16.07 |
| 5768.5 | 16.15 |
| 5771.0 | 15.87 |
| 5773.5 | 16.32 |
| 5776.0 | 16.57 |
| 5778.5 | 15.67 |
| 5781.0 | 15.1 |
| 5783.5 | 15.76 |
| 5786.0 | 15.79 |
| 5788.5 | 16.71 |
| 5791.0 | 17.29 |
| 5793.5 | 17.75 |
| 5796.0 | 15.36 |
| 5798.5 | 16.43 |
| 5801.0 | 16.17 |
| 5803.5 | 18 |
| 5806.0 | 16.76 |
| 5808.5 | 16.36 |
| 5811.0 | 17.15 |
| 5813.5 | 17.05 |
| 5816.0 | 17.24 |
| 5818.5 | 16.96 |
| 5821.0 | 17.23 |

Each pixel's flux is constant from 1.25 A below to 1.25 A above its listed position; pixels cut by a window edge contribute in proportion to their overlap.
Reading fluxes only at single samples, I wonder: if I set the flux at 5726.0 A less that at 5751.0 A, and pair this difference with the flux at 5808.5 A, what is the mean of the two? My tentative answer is 7.83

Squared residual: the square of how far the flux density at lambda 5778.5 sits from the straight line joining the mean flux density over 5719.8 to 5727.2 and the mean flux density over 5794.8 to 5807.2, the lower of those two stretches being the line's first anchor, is 1.1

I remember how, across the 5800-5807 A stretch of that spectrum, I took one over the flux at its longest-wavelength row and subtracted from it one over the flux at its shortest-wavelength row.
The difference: -0.0022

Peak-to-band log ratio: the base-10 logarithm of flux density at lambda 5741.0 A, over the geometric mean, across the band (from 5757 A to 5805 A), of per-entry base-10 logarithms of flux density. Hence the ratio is 1.001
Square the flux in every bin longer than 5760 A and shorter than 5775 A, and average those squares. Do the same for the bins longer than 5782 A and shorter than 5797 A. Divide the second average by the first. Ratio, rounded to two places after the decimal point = 0.99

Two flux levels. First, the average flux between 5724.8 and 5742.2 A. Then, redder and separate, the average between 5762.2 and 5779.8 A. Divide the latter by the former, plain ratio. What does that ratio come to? 0.99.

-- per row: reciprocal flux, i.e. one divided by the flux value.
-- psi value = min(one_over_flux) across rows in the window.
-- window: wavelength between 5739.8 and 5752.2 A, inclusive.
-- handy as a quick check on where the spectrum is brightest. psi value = 0.0546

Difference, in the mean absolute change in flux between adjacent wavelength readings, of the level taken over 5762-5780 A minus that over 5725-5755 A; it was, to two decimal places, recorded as -0.55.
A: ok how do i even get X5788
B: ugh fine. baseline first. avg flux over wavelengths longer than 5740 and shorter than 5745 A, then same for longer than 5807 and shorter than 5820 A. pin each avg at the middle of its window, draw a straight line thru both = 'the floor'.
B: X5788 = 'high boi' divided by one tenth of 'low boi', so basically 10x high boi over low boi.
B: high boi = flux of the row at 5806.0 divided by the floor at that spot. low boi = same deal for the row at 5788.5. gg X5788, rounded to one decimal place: 10.0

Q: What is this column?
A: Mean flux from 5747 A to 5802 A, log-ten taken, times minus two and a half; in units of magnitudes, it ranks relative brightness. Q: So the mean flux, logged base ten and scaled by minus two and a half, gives -3.05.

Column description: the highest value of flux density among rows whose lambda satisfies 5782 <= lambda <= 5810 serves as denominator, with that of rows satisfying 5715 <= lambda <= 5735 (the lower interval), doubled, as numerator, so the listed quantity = 1.96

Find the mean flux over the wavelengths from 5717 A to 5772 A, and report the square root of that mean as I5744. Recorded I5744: 4.09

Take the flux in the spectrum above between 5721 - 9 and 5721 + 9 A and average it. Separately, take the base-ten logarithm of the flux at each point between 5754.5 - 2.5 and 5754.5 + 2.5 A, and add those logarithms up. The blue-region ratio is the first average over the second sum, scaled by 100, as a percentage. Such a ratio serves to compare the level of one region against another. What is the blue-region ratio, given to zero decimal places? 674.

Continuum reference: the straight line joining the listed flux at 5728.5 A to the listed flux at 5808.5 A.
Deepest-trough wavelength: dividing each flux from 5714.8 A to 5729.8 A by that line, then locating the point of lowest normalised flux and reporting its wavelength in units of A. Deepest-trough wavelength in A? 5728.5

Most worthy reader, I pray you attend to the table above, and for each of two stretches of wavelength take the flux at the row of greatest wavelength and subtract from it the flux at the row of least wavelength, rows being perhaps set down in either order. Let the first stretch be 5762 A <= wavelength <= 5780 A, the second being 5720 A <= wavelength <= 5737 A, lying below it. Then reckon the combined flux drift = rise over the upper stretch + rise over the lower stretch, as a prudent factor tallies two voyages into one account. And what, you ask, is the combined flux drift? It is -1.9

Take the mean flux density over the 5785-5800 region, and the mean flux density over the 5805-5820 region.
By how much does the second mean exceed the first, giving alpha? 0.4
